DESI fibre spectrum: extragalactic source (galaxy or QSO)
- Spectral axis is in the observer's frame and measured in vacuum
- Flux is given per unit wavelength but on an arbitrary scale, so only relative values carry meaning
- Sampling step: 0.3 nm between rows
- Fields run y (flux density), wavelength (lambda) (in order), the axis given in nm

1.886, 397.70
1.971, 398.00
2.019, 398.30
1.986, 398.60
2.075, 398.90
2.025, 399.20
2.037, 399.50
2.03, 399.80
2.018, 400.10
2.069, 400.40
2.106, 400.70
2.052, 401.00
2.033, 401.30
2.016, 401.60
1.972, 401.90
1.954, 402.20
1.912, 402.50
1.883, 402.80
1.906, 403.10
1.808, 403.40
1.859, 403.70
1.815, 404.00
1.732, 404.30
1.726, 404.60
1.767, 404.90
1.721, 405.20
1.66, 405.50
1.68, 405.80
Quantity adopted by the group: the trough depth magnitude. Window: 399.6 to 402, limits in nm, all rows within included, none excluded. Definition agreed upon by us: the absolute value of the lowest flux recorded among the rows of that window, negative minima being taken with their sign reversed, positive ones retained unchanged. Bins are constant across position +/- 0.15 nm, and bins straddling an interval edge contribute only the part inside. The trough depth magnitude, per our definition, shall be 1.97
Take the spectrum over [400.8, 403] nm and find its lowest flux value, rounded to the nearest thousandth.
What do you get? 1.883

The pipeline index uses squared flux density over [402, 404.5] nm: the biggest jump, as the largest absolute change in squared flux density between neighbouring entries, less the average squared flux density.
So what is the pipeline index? -3.1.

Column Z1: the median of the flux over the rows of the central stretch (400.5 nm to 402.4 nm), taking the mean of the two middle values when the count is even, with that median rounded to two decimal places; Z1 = 2.02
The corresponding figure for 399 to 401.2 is 2.04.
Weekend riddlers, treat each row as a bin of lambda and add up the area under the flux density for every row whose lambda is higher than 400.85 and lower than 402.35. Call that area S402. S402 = 3.0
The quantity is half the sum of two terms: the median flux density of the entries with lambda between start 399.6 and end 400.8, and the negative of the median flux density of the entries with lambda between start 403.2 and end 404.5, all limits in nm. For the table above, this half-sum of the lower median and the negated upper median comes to 0.12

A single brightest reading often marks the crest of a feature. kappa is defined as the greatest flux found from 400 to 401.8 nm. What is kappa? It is 2.106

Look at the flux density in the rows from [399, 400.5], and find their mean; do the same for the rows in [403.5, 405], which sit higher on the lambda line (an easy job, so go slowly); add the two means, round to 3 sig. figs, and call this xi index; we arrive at 3.82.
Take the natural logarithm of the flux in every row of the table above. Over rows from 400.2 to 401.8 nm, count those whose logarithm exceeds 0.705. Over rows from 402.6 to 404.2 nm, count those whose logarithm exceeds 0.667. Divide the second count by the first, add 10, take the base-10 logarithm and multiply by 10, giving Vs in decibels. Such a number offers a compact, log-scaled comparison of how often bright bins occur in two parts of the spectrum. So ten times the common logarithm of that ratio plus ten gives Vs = 10.0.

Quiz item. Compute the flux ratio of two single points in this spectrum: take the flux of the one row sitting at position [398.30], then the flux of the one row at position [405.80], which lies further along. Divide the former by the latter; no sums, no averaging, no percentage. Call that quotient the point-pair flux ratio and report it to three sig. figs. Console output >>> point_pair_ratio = 1.20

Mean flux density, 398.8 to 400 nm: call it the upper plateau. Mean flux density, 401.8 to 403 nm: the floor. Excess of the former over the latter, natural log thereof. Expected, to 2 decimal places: -2.19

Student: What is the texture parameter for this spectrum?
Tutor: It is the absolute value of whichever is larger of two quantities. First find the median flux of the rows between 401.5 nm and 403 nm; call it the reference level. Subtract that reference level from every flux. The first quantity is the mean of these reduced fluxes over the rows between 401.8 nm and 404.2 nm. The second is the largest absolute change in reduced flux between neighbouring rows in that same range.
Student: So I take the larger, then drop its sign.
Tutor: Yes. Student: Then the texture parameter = 0.098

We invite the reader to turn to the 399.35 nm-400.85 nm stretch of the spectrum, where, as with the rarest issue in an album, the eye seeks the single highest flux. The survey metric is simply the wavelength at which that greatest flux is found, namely 400.70 nm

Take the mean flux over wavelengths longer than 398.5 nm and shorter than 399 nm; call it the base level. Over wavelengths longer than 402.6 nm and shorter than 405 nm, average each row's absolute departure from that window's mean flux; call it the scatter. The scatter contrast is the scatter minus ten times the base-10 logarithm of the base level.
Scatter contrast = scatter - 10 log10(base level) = -3.02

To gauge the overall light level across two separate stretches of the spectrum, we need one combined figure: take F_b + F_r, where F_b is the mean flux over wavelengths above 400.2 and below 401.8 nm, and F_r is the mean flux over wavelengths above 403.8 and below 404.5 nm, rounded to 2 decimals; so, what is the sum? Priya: 3.83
